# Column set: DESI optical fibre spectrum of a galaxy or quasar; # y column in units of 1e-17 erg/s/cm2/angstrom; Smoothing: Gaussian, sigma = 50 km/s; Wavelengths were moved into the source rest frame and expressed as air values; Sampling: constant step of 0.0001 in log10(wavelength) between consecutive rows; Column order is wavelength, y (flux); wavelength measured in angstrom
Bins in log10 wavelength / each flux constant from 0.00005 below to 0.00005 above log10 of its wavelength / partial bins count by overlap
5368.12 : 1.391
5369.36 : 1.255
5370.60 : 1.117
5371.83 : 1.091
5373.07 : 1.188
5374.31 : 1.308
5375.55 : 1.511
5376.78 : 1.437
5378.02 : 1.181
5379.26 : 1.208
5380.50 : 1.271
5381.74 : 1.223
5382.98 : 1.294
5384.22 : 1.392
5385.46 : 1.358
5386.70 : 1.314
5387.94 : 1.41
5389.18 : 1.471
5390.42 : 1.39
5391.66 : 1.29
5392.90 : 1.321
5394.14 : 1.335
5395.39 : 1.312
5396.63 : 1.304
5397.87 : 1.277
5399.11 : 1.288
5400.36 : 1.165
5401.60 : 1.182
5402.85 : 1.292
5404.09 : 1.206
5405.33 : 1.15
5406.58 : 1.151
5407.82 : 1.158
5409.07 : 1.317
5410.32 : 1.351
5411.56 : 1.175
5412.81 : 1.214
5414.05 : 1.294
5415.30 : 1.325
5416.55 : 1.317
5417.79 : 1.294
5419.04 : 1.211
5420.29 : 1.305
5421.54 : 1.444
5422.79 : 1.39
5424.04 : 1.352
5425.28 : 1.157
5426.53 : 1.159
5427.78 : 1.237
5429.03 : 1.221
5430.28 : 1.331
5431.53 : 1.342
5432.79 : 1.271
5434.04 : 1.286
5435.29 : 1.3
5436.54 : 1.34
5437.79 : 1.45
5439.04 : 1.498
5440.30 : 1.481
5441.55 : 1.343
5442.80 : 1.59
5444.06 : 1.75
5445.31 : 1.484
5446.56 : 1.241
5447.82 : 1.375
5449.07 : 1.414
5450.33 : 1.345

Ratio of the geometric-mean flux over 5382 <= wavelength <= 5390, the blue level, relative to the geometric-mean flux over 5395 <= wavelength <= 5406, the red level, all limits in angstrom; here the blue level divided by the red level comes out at 1.11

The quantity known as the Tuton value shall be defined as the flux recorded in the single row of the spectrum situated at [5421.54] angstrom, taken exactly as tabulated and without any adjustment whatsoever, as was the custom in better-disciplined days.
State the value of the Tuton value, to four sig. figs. 1.444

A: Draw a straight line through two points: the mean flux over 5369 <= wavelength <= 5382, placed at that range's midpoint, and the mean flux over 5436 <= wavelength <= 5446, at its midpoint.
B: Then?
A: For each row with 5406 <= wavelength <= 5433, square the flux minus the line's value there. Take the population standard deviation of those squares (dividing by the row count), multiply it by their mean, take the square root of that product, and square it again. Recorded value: 0.0006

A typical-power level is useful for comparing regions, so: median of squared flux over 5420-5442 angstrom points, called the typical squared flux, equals 1.78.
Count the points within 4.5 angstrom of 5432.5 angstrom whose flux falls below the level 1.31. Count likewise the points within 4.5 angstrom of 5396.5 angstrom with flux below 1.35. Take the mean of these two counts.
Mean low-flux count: 5.5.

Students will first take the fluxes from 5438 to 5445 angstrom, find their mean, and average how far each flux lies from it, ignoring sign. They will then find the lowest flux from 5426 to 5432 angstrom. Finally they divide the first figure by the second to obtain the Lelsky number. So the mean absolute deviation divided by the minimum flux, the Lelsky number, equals 0.095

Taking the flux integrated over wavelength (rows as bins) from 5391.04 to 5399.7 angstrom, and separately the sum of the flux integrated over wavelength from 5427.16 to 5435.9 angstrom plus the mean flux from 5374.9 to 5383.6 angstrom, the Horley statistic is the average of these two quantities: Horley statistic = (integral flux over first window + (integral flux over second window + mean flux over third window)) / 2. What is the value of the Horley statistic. 11.9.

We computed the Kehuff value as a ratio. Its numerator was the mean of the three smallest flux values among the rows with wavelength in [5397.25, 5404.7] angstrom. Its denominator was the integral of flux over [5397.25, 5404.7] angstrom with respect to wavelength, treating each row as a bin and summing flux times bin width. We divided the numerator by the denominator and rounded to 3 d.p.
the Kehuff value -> 0.129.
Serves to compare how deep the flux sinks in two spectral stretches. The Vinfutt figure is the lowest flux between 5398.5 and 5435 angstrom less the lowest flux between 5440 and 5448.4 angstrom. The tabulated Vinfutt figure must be -0.091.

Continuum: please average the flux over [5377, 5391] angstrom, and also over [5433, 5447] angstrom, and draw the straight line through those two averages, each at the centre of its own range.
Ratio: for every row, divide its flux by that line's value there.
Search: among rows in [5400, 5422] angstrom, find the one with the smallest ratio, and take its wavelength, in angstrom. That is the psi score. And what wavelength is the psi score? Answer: 5406.58 angstrom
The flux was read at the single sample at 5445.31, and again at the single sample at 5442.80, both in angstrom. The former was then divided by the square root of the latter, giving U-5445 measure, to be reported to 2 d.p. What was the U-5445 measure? 1.18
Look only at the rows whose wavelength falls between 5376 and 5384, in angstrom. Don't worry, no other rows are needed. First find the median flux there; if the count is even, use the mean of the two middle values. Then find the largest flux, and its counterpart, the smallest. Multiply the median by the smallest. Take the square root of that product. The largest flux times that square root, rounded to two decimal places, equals 1.74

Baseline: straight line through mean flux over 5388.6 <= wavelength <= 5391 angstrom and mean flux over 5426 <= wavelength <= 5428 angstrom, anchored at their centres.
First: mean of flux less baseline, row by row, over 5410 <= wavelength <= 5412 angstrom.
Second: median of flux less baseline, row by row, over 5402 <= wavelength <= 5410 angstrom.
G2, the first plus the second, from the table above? -0.18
